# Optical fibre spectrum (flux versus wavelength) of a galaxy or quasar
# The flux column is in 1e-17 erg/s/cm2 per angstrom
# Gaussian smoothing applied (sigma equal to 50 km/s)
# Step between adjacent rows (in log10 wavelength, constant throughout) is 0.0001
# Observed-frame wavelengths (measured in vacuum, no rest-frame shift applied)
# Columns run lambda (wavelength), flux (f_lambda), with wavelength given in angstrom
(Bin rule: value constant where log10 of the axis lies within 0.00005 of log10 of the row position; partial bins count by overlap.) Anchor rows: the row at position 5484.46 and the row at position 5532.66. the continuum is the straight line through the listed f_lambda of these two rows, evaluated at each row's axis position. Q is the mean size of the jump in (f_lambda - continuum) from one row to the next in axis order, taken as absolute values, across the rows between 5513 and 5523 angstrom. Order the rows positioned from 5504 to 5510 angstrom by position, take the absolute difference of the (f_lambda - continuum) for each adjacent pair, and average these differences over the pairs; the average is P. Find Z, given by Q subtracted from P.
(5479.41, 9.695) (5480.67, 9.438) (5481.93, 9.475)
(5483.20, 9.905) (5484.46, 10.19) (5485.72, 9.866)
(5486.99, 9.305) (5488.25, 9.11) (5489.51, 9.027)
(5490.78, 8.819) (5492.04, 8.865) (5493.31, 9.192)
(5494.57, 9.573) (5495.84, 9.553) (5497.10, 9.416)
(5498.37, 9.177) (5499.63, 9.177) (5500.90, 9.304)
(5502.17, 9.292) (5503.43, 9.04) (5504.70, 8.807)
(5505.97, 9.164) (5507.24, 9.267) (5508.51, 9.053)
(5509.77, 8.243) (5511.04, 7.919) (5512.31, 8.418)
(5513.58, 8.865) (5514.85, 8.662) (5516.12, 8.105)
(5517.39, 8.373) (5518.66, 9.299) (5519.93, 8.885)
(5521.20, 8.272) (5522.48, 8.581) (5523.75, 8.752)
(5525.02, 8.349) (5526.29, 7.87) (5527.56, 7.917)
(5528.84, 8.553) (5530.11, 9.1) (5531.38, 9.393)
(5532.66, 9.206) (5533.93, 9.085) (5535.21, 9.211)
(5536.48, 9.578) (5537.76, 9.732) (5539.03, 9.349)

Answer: -0.10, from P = 0.37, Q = 0.47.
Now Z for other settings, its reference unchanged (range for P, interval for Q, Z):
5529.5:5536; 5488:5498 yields 0.01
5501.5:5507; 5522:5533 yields -0.08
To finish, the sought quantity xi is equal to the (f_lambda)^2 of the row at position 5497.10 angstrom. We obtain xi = 89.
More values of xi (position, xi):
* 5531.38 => 88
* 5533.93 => 83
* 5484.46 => 104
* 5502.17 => 86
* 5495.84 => 91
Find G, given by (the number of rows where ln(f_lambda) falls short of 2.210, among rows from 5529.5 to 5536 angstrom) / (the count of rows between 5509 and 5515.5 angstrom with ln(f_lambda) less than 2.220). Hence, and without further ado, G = 0.4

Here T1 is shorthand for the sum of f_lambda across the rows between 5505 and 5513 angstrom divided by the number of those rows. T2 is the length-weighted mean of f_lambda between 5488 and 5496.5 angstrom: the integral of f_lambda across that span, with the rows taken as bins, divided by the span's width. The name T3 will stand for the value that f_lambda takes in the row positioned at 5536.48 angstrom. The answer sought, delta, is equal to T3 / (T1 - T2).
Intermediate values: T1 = 8.7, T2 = 9.17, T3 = 9.578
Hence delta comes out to -19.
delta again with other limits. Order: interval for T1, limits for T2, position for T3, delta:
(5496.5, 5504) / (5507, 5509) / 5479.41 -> 101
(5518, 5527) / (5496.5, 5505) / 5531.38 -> -15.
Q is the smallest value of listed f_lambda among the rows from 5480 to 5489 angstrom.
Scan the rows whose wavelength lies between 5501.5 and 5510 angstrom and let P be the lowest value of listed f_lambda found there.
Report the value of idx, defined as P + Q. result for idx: 17.4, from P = 8.243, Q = 9.11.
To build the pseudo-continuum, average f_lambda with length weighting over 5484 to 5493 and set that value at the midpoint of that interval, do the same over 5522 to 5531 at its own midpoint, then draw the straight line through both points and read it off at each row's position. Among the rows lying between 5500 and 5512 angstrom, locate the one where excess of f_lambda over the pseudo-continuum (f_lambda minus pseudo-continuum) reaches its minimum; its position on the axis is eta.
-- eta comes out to 5511.04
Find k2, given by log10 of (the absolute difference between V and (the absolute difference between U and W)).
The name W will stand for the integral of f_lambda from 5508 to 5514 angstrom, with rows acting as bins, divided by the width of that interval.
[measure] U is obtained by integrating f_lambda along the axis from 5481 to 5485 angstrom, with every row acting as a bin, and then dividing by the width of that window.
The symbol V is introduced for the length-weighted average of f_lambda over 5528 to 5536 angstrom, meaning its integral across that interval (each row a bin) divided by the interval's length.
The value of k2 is 0.889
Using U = 9.8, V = 9.1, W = 8.5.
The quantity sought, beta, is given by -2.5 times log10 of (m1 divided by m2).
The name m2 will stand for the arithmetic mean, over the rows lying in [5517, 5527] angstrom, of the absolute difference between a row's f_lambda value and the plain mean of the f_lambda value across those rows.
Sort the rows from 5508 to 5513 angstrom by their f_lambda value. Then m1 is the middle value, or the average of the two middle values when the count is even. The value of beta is -3.5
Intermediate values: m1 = 8.3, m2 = 0.33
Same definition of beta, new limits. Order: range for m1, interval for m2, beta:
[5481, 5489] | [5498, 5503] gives -5.5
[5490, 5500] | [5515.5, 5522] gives -3.4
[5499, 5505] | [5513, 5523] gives -3.7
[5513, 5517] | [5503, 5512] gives -3.3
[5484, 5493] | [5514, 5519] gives -3.5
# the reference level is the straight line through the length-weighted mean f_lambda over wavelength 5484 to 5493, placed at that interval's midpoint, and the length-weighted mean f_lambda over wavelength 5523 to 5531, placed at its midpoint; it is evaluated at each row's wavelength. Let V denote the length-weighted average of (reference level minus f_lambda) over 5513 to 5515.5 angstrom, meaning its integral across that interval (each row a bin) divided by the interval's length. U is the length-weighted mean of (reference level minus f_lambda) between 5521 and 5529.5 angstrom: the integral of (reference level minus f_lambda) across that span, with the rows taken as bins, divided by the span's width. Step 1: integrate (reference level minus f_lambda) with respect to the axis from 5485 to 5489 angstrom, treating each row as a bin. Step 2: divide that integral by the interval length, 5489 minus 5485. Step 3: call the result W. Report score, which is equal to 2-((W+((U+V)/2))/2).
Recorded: 2.02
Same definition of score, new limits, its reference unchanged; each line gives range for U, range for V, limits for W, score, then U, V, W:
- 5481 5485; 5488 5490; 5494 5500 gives 2.19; -0.41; 0.21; -0.3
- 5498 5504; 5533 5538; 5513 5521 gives 2.31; -0.18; -1.08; 0.0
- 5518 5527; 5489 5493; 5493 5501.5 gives 2.05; 0.00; 0.31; -0.2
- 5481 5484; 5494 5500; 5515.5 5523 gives 2.12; -0.28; -0.28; 0.0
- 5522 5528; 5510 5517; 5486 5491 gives 1.78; 0.21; 0.37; 0.1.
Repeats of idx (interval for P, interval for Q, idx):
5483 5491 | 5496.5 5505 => 17.6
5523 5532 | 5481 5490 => 16.9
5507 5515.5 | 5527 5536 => 15.8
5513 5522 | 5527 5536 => 16.0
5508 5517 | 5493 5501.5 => 17.1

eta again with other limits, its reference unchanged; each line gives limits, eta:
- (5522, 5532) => 5526.29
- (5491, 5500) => 5492.04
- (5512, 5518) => 5516.12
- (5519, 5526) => 5521.20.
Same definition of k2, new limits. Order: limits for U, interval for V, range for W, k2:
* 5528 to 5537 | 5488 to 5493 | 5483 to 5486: 0.906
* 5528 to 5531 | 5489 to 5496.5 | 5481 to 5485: 0.913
